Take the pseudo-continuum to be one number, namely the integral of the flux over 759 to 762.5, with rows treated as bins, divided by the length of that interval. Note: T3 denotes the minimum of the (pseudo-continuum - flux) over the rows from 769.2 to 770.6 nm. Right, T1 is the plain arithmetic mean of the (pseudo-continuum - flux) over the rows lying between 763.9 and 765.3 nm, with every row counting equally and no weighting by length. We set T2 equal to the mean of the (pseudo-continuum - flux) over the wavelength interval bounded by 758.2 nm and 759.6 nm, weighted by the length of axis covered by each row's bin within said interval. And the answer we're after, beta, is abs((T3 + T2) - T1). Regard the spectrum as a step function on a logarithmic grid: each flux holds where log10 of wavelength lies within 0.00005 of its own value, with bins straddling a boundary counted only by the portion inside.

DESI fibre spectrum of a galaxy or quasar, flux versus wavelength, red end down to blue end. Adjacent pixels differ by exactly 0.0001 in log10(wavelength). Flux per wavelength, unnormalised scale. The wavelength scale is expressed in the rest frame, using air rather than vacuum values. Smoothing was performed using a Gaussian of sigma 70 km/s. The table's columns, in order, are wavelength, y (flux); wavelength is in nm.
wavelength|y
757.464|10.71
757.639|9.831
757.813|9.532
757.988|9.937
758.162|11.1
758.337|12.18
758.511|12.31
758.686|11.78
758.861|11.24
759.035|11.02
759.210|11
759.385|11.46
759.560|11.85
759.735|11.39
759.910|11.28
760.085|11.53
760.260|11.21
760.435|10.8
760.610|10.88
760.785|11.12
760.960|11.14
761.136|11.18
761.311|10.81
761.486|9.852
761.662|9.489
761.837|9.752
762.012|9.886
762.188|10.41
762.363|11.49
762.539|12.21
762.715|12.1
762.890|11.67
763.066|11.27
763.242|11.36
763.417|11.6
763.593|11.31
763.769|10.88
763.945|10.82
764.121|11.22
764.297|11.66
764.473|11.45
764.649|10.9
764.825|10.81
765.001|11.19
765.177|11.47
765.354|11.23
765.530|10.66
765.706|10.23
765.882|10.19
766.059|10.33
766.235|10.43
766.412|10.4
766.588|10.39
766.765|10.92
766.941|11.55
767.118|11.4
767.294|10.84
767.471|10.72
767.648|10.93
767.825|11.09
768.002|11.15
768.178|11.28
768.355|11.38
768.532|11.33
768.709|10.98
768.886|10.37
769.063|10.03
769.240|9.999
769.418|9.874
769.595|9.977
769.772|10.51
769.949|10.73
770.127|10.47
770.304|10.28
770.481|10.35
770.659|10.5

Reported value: 0.2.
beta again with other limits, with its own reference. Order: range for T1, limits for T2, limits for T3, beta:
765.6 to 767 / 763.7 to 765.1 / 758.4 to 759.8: 2.0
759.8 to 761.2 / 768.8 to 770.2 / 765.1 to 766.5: 0.3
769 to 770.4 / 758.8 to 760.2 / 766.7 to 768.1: 1.8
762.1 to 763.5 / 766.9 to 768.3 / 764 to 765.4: 0.4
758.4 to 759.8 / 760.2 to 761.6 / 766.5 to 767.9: 0.0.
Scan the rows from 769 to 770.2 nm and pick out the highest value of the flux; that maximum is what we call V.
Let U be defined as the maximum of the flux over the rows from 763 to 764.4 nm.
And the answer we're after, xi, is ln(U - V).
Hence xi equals -0.1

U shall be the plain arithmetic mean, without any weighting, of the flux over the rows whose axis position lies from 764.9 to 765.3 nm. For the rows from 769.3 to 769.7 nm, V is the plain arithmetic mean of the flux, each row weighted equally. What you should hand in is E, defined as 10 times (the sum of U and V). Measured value 213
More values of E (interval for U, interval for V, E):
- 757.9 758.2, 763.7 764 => 214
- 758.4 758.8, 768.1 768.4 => 234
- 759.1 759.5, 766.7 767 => 225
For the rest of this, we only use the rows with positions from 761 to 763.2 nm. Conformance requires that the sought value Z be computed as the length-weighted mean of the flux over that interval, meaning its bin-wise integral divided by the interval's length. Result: 10.9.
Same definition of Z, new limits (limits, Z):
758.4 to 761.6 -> 11.2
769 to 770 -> 10.2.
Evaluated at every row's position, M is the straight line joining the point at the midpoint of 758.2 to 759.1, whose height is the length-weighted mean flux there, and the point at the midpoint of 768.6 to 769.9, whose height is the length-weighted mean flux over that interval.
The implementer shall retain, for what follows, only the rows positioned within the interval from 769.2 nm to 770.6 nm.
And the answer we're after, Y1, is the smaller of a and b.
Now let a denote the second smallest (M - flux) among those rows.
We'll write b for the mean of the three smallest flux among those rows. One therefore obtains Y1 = -0.3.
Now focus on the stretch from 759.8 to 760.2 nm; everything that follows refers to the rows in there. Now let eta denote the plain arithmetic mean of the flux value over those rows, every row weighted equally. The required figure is 11.4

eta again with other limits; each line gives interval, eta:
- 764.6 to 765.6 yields 11.0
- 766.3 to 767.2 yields 10.9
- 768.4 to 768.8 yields 11.2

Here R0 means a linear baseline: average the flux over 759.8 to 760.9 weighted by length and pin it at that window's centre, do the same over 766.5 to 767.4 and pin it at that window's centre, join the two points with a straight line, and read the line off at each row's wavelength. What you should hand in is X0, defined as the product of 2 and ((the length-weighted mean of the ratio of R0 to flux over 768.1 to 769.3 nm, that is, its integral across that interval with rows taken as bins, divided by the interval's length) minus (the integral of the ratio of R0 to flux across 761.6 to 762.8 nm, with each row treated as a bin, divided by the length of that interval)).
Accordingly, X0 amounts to -0.04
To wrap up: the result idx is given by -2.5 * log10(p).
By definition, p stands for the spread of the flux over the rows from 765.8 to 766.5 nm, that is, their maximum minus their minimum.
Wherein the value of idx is 1.5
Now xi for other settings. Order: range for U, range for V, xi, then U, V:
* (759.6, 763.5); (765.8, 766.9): 0.3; 12.21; 10.92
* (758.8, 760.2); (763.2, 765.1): -1.7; 11.85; 11.66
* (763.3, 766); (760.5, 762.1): -0.7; 11.66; 11.18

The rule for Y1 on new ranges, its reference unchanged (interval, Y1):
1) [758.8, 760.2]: 0.0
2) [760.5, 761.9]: 0.2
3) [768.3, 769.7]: -1.0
